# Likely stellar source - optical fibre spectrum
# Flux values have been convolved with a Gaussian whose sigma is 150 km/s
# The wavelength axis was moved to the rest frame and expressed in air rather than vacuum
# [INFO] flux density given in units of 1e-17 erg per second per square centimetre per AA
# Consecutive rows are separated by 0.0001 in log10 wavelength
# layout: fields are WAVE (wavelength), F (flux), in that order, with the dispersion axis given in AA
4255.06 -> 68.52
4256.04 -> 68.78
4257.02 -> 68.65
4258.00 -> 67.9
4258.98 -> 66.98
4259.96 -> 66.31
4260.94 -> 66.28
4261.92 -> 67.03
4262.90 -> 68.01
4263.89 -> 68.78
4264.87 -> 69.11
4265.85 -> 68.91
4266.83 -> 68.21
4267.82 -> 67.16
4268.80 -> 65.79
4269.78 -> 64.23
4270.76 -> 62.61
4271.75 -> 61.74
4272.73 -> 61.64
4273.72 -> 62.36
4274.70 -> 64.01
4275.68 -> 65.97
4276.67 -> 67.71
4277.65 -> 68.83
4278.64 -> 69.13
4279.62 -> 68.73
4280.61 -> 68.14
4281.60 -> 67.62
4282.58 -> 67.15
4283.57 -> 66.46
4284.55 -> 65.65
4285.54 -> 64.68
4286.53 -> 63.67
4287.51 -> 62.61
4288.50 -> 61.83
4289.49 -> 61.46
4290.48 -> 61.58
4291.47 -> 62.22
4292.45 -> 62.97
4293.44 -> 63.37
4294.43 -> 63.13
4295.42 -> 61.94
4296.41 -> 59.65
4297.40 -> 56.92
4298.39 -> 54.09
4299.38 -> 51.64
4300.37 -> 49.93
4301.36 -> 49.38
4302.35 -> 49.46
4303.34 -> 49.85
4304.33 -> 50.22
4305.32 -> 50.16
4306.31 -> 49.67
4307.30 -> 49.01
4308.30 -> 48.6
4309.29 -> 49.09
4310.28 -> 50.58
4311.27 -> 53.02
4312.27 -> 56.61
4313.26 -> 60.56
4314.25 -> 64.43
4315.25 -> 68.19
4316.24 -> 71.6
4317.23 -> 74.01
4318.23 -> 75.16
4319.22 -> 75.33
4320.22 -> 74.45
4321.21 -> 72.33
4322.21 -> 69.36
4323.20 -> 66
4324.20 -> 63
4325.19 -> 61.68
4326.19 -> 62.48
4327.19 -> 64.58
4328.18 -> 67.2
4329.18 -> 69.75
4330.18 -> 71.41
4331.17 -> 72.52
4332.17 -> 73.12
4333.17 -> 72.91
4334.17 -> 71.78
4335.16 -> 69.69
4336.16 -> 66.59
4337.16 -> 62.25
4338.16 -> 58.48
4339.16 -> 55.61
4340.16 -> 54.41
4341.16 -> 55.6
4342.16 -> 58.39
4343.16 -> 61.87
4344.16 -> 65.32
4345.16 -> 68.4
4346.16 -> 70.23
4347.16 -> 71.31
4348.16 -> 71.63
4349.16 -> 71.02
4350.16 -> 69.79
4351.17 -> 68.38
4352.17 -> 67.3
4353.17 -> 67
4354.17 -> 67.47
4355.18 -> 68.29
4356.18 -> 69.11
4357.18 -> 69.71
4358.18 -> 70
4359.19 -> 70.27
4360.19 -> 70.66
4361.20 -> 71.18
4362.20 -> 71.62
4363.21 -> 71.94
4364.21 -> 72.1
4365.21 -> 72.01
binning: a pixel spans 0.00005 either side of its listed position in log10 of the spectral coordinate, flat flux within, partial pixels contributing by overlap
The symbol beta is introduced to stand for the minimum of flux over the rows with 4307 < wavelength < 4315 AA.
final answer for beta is 48.6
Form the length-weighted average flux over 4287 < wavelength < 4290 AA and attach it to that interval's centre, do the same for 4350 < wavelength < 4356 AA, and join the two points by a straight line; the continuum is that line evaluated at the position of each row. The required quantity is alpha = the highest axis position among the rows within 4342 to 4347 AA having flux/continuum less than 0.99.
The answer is 4344.16 AA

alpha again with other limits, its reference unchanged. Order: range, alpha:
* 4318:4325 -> 4324.20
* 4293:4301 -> 4300.37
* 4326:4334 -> 4327.19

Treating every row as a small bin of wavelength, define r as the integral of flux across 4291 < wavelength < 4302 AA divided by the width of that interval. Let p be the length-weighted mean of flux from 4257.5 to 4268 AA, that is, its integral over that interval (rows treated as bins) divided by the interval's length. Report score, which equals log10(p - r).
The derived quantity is 1.00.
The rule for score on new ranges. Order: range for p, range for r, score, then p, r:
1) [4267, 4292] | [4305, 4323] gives 0.47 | 65.0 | 62.0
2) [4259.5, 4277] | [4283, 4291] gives 0.38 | 65.9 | 63.5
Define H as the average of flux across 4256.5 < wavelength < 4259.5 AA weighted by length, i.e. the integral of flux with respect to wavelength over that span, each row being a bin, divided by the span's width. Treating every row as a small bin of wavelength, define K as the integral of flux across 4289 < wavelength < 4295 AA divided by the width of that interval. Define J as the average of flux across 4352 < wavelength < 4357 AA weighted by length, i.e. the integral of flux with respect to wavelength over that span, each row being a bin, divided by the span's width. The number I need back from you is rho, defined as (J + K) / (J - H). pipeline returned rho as 811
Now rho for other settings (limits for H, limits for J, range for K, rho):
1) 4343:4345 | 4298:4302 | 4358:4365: -9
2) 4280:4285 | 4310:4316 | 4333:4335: -18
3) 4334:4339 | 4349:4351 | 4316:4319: 29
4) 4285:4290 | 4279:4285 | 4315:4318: 30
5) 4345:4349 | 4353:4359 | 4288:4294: -68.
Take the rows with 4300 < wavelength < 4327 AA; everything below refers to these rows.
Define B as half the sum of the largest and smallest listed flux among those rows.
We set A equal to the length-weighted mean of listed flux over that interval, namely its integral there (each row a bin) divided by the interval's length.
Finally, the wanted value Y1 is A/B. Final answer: 0.967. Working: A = 59.9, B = 62.0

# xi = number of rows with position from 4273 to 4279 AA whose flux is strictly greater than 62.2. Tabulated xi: 6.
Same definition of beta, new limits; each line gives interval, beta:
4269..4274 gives 61.64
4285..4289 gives 61.83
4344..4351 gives 65.32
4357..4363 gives 69.71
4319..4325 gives 63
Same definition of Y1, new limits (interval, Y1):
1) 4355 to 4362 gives 1.005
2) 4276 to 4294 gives 0.998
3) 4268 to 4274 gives 0.994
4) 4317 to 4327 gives 1.008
